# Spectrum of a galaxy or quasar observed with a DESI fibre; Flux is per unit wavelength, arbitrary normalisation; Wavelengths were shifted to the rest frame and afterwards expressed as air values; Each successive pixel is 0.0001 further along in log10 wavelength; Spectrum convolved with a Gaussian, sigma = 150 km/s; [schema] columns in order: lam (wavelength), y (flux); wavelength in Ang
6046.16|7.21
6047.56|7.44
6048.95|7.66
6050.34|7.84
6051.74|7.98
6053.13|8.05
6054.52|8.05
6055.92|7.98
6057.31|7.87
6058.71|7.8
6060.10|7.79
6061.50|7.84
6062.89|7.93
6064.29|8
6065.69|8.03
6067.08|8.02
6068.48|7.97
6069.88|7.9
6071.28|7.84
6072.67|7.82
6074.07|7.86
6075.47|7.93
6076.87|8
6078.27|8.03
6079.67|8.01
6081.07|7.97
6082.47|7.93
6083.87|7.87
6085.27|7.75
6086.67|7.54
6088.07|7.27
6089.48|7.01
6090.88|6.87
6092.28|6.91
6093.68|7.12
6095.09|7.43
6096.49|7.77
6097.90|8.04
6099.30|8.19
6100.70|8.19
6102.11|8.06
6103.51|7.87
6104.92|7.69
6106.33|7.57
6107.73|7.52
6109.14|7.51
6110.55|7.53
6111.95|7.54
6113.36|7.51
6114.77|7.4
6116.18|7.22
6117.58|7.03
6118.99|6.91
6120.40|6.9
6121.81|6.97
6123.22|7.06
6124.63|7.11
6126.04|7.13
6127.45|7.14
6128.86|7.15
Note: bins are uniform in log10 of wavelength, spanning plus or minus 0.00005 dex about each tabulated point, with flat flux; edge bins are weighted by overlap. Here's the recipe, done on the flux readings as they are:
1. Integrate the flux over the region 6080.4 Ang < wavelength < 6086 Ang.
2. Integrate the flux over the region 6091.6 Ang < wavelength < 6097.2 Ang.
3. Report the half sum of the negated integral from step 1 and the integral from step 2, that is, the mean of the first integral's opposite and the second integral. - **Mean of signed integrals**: -1.6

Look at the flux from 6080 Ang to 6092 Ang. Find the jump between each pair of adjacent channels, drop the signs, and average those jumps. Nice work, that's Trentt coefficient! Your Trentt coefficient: 0.16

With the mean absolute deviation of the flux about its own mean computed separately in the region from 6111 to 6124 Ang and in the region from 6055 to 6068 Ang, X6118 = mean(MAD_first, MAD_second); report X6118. 0.15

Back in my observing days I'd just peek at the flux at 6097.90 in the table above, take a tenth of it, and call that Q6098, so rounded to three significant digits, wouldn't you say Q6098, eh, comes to 0.804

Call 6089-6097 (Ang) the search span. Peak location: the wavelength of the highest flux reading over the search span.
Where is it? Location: 6096.49 Ang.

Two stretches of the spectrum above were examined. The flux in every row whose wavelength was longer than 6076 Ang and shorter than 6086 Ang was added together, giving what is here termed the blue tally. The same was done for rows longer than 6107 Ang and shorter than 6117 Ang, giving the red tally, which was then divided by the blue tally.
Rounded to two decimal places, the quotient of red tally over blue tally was 0.94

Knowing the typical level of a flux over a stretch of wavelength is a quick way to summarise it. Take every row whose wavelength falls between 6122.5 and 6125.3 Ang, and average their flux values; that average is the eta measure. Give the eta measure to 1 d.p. 7.1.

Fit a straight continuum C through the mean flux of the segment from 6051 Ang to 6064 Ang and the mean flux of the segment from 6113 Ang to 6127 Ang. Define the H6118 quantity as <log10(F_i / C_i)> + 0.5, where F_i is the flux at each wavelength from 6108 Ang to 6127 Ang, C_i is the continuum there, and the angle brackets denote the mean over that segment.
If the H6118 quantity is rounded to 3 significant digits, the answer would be 0.504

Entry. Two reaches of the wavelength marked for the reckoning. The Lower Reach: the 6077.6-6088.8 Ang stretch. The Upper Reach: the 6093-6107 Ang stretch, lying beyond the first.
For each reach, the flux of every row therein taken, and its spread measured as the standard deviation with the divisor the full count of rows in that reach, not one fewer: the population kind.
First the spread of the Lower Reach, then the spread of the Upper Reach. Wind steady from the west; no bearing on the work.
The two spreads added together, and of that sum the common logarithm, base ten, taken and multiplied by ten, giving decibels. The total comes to -2.4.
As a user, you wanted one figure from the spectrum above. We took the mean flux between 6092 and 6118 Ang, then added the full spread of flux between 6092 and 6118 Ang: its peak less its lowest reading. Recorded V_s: 8.9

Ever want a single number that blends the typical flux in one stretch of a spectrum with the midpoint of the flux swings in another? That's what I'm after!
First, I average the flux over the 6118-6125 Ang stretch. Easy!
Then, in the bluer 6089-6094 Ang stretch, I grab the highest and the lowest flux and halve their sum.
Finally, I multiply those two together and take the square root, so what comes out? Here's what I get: 6.99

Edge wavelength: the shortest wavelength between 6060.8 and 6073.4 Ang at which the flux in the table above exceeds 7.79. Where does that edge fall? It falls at 6061.50 Ang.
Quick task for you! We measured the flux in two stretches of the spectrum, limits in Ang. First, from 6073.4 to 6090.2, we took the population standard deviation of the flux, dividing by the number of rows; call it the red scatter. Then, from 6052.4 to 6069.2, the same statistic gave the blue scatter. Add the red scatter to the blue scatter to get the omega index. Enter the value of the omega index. 0.40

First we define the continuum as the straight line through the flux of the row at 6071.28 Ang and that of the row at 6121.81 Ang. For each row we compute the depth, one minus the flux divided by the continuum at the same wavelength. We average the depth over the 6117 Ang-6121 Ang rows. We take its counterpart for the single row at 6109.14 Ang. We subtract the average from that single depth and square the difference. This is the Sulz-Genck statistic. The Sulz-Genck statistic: 0.0030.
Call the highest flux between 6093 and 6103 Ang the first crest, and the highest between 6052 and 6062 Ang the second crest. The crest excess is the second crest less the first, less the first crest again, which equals -8.3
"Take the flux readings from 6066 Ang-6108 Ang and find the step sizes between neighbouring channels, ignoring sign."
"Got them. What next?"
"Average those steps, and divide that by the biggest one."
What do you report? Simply 0.361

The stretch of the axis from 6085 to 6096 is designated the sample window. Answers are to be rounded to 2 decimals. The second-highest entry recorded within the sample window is 7.54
